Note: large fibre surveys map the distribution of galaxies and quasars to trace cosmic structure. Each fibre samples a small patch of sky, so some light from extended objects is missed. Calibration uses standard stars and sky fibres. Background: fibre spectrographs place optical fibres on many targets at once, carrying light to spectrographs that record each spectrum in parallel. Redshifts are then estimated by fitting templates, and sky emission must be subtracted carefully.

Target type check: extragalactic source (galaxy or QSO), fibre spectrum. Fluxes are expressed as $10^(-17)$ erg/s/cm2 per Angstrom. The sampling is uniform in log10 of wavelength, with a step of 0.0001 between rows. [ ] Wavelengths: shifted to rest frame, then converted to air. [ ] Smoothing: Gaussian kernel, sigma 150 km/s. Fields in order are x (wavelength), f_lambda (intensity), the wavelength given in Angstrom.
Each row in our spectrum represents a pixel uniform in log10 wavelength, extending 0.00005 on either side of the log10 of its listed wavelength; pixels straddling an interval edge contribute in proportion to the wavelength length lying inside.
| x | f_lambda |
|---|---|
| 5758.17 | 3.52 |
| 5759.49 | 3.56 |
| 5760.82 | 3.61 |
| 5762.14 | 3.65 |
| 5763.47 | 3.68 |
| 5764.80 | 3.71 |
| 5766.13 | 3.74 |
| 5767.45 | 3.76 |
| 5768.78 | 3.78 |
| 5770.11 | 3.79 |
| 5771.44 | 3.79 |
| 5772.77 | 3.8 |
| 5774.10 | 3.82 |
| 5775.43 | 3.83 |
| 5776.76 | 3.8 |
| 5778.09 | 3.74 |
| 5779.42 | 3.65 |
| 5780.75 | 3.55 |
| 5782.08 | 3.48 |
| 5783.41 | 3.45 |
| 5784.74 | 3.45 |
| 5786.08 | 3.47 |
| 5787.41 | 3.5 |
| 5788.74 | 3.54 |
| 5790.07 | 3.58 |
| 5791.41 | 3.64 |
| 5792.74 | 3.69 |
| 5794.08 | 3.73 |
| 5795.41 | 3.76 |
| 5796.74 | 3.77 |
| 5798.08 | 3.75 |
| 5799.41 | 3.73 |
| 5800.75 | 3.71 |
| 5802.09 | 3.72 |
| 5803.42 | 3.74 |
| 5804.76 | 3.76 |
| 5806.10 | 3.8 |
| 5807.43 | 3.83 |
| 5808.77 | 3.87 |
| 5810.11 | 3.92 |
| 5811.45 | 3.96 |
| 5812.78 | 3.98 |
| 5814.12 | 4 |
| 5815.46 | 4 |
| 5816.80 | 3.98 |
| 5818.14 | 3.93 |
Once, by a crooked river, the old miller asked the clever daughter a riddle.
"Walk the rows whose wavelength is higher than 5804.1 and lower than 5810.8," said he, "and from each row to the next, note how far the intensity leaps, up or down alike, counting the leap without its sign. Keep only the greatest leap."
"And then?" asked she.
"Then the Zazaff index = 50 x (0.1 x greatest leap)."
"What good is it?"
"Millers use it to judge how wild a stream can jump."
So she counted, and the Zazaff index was 0.25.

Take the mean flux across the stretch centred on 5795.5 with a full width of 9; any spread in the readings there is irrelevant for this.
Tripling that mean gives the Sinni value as 11.2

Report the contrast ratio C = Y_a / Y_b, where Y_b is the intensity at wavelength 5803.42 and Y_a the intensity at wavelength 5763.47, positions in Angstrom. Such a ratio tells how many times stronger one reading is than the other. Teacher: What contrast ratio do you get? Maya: 0.98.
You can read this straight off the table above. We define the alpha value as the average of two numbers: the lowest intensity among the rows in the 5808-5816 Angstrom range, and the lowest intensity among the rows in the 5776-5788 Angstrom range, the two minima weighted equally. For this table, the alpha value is 3.66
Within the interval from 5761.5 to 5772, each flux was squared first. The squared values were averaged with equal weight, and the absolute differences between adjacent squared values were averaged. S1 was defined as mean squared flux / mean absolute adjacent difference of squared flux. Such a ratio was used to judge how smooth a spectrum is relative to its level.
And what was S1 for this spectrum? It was 94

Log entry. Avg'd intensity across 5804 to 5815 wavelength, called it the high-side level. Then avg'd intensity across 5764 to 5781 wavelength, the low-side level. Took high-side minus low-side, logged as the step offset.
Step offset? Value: 0.14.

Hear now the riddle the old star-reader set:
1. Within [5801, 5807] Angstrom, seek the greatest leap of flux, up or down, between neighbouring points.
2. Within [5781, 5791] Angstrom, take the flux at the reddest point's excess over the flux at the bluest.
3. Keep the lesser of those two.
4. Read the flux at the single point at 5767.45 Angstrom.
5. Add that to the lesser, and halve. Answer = 1.90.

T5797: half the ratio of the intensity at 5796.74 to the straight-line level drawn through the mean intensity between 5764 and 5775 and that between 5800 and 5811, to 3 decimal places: 0.498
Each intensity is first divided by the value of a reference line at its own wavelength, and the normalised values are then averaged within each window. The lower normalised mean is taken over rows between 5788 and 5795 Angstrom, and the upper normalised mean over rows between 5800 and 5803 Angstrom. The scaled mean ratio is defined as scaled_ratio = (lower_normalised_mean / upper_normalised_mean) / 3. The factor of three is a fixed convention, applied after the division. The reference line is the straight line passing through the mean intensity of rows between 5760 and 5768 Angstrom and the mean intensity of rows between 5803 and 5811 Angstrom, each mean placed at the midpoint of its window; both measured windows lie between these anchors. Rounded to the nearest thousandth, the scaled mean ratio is 0.329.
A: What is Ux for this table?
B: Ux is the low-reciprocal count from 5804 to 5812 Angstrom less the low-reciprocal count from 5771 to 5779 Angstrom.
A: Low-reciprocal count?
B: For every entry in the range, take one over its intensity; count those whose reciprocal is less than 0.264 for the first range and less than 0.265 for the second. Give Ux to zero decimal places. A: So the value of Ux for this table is 0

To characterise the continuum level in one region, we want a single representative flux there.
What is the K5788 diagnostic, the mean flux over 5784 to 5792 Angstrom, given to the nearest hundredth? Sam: 3.53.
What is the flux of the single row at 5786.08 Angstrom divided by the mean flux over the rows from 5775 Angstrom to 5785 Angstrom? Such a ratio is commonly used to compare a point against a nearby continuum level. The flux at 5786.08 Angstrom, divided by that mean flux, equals 0.96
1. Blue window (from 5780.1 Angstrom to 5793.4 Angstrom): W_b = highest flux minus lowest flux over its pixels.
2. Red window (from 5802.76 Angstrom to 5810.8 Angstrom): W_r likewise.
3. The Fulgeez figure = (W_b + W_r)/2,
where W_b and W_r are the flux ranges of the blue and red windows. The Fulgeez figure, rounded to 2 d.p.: 0.21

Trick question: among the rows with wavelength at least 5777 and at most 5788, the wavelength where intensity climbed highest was 5778.09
